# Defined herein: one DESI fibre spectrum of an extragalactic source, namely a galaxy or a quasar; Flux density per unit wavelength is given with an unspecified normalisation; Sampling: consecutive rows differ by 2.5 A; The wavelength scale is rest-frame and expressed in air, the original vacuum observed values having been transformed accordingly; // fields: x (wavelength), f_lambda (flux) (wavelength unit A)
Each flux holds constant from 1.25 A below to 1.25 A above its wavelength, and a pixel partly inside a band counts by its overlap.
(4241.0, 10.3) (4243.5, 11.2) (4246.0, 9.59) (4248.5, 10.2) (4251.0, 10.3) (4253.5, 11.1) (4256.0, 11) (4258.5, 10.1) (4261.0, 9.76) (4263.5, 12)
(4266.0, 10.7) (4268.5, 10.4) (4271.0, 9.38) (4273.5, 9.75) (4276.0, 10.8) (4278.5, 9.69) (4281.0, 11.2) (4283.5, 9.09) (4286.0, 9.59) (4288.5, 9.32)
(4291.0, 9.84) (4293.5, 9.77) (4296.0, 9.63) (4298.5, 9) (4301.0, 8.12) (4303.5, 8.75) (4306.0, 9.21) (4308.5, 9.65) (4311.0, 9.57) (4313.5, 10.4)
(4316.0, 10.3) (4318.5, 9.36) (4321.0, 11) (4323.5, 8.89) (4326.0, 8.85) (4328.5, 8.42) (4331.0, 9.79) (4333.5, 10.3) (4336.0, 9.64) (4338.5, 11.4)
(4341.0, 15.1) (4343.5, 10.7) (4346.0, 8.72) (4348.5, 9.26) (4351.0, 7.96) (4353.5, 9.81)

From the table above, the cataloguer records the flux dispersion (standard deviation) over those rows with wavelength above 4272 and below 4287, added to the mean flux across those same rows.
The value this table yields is 10.8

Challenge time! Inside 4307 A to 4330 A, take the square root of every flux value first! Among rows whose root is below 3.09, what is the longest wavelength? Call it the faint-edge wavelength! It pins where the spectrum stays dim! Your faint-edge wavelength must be 4328.5 A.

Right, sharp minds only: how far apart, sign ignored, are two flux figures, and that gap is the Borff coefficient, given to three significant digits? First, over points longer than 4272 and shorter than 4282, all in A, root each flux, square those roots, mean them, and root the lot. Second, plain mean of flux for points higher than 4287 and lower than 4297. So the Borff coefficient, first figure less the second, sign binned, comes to 6.42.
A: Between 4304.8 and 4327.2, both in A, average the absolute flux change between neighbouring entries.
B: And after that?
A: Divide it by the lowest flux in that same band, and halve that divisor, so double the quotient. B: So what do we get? 0.17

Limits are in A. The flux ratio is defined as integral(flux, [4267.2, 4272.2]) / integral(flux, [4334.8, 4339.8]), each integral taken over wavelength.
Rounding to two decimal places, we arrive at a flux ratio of 0.94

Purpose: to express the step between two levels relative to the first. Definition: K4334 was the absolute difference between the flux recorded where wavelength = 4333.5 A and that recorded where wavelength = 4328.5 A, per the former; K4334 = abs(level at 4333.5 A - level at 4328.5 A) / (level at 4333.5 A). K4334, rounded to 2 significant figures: 0.18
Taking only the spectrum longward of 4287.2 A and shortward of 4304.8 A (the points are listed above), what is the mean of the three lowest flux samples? 8.62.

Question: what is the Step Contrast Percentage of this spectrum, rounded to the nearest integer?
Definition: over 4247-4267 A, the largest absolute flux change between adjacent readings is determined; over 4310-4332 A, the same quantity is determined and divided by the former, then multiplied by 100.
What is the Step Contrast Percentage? 94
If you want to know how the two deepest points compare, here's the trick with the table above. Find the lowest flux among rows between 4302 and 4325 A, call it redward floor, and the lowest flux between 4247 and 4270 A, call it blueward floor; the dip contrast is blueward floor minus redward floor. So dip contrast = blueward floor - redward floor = 1.01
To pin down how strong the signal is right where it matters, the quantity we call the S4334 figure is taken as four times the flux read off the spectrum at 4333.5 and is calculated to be 41.2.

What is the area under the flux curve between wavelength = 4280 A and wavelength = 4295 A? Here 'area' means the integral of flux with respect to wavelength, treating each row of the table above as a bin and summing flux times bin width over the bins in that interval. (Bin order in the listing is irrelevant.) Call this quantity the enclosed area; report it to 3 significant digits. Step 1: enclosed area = 147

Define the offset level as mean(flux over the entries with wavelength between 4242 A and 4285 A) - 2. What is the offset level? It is 8.4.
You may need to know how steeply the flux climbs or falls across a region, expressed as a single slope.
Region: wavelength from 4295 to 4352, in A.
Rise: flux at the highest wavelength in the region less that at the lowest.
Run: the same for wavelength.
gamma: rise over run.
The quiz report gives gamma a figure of -0.03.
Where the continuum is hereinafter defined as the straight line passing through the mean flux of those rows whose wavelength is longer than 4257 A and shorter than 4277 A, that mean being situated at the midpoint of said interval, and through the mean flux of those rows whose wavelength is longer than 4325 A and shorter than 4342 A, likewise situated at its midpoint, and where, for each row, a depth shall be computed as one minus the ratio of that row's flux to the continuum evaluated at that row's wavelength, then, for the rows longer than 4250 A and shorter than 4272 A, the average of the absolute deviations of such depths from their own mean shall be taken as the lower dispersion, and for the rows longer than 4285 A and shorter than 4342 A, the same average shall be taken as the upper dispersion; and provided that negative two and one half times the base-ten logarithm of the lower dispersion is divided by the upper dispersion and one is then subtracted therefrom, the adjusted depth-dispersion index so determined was 38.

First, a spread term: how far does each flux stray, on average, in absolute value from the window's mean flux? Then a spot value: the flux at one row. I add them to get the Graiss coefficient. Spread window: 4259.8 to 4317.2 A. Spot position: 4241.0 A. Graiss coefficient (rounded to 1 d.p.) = 10.9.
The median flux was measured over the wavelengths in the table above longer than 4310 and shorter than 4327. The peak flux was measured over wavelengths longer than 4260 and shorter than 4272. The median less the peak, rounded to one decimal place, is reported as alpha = -2.4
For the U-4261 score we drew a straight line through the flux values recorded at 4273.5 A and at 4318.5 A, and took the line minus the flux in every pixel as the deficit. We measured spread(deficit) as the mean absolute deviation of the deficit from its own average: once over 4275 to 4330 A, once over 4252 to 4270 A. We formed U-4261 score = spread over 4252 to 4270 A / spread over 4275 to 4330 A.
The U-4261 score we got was 0.92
